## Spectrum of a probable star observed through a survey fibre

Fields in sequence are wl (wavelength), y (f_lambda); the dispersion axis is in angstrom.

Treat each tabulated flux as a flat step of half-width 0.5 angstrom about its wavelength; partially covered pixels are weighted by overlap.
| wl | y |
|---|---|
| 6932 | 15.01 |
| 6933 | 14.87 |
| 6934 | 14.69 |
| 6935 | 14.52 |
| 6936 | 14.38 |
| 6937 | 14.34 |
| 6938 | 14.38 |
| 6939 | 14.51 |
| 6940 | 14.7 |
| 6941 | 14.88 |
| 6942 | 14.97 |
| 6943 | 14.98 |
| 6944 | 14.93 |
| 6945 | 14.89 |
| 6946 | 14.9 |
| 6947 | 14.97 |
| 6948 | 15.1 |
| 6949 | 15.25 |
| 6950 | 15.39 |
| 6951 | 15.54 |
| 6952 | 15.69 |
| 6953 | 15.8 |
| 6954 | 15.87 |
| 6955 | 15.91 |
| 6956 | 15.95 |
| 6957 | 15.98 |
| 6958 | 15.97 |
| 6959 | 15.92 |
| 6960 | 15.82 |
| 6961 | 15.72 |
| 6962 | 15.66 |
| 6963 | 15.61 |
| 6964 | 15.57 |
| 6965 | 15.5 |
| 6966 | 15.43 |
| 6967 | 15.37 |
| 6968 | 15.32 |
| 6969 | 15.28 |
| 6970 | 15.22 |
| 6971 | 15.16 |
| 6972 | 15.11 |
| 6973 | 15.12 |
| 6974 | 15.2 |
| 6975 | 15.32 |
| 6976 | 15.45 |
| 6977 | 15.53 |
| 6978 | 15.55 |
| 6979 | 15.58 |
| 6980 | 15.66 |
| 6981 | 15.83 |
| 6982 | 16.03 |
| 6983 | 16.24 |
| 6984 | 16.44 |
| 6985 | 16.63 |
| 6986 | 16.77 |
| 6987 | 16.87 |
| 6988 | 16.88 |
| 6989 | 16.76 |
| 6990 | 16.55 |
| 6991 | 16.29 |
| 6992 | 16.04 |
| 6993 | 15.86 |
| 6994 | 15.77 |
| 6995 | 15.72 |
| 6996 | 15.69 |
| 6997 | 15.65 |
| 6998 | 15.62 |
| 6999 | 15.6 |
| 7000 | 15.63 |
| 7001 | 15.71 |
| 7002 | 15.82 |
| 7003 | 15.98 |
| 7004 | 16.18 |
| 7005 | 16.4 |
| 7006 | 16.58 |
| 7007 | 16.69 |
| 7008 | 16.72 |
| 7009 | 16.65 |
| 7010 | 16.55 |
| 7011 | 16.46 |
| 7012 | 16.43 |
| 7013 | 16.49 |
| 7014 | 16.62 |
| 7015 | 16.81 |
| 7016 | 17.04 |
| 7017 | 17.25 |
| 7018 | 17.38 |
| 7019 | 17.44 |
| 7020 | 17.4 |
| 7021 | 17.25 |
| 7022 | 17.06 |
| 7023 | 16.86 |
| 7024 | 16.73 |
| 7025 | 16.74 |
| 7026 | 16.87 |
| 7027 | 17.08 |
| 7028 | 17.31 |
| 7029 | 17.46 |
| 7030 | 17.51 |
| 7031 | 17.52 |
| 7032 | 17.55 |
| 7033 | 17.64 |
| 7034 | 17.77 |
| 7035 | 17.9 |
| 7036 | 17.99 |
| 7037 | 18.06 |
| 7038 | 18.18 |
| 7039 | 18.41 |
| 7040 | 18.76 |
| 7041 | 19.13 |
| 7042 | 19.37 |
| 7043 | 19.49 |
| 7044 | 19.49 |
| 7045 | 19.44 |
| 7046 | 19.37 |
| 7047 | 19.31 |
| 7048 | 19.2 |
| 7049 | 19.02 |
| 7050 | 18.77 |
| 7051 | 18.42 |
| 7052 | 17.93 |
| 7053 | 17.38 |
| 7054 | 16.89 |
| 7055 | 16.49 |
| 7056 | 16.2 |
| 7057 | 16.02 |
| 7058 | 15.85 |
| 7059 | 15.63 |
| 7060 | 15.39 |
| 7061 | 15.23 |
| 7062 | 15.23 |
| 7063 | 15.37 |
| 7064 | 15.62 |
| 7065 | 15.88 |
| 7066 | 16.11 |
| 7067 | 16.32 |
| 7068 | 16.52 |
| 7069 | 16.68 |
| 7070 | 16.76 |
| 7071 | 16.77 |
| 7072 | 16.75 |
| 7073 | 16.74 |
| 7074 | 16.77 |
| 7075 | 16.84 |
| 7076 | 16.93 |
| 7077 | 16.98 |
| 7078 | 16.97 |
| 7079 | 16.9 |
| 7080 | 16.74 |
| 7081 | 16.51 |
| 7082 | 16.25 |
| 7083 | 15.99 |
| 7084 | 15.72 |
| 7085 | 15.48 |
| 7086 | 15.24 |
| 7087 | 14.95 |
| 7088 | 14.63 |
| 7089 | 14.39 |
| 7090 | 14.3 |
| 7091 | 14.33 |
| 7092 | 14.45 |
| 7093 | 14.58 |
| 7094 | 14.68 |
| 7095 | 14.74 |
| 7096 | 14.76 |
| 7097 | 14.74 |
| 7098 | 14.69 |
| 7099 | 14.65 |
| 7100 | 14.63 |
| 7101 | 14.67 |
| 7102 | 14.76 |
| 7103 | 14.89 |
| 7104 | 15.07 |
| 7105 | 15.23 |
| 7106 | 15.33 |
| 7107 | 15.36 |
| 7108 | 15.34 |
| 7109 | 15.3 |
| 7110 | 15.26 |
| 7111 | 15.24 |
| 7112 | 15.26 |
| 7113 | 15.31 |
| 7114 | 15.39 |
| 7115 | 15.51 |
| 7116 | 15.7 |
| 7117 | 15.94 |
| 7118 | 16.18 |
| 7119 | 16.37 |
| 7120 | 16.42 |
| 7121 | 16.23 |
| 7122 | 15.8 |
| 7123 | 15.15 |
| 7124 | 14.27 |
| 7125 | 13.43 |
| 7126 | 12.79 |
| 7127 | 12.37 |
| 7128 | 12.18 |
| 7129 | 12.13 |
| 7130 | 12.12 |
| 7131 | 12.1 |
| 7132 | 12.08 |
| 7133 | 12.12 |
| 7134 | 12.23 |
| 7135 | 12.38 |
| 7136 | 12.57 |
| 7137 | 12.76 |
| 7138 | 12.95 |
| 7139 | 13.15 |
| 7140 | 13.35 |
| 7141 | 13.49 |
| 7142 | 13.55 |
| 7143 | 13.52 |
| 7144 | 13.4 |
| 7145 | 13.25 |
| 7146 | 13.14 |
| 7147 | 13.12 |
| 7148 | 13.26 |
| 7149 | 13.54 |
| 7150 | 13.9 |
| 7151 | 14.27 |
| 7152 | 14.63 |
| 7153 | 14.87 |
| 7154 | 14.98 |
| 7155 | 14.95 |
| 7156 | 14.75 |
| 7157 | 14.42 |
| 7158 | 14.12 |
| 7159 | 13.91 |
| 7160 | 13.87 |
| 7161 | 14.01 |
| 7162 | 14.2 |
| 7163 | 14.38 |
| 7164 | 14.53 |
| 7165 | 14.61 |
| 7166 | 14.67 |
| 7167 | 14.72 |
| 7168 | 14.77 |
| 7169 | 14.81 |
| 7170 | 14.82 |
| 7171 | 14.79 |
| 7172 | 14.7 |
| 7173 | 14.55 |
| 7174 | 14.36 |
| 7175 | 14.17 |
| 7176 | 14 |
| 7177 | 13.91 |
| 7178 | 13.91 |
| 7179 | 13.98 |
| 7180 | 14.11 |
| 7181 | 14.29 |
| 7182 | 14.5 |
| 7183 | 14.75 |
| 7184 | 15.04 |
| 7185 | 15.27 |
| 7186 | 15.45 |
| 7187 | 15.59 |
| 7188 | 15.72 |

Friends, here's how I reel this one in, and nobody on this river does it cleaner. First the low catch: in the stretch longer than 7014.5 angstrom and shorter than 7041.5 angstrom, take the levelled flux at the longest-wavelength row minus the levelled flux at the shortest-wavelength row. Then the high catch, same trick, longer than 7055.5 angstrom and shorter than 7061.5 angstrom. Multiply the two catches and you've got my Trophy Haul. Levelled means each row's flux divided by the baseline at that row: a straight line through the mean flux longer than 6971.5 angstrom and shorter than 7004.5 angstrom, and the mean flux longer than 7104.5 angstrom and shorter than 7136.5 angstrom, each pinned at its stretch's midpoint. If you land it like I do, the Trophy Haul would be -0.010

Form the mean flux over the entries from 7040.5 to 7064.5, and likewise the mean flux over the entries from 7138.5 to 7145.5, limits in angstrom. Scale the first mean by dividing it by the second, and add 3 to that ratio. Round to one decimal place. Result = 4.3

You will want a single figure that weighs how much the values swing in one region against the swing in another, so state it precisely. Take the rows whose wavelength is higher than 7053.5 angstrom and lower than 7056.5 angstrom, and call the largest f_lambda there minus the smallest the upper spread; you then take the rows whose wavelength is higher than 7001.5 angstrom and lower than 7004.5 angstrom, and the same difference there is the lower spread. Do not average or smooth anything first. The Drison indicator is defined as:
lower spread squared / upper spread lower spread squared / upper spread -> 0.19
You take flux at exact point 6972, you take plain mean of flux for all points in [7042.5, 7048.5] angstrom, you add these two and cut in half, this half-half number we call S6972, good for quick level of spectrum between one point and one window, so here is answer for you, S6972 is 17.2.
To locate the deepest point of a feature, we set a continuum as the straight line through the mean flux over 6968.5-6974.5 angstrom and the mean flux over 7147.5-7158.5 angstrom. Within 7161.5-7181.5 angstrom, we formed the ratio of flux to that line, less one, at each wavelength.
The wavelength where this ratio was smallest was 7177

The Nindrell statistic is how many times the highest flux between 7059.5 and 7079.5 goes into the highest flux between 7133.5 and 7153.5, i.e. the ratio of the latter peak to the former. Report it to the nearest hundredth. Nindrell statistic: 0.88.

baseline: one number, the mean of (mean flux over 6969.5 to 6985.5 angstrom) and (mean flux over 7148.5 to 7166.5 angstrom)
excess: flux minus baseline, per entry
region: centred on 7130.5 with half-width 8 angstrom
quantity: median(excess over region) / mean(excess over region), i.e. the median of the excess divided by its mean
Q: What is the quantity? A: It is 1.155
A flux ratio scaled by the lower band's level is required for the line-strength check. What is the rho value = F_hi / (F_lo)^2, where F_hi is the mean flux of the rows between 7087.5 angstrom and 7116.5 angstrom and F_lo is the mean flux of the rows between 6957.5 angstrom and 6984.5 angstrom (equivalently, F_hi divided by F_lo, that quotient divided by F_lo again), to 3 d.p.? 0.062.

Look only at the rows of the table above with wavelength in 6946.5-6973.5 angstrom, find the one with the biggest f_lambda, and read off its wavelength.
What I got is 6957 angstrom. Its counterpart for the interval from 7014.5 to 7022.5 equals 7019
